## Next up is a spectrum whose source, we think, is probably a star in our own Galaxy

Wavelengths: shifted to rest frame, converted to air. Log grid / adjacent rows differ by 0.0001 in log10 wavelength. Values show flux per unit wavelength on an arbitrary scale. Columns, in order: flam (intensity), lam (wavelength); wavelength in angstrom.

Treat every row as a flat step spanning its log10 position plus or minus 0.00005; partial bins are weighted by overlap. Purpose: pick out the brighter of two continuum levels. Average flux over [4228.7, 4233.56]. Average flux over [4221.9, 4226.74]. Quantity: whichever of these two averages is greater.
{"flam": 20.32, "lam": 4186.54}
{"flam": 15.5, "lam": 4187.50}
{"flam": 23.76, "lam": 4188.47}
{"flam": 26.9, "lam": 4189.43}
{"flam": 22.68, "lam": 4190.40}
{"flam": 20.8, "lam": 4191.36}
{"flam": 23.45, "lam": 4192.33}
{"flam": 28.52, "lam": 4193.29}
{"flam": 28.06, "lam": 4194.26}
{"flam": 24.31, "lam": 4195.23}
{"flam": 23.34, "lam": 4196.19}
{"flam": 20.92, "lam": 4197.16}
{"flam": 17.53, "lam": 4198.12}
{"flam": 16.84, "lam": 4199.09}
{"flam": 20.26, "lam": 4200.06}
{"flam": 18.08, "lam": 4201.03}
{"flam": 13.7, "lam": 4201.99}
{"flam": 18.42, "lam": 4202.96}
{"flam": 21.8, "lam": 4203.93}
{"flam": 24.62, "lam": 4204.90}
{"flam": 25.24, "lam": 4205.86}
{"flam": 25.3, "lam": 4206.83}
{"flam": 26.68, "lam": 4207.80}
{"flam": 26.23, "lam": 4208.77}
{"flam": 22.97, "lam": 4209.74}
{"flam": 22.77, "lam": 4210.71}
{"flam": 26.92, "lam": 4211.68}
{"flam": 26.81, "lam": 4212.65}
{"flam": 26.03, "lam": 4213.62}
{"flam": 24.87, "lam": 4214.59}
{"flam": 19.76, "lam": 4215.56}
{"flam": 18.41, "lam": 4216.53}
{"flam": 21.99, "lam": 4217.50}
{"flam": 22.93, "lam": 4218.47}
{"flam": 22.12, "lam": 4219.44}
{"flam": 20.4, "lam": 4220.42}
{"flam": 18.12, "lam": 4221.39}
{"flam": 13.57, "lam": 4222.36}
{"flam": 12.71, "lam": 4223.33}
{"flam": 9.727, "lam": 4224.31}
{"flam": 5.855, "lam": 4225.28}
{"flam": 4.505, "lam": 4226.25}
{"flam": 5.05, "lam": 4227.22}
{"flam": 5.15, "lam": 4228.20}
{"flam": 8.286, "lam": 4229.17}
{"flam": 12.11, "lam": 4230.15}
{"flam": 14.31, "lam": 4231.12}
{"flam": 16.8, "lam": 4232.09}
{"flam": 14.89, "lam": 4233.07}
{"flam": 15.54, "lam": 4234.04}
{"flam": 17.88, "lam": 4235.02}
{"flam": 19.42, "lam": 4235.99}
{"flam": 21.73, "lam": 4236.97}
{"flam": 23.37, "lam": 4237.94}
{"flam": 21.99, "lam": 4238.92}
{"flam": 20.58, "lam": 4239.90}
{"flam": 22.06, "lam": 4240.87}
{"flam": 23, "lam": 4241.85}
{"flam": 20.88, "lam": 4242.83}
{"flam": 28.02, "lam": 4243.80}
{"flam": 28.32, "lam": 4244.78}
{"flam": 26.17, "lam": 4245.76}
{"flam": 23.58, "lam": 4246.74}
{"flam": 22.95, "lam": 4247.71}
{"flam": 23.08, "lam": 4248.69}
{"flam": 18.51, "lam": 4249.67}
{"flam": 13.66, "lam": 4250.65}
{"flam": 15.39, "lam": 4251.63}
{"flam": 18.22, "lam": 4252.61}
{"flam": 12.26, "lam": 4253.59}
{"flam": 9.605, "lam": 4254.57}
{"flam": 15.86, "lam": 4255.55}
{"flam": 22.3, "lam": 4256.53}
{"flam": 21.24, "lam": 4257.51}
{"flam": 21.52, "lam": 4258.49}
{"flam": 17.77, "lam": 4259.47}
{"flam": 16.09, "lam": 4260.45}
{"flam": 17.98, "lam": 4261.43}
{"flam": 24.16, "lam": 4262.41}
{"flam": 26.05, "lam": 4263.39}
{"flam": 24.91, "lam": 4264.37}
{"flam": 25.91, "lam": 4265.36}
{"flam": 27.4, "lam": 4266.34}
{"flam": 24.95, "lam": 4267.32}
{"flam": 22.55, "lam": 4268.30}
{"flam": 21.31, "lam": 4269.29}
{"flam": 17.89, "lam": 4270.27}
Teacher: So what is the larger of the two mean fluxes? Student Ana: 13.3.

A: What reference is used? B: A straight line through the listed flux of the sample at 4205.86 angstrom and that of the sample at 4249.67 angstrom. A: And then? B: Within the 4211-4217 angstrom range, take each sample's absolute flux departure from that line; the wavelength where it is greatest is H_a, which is 4216.53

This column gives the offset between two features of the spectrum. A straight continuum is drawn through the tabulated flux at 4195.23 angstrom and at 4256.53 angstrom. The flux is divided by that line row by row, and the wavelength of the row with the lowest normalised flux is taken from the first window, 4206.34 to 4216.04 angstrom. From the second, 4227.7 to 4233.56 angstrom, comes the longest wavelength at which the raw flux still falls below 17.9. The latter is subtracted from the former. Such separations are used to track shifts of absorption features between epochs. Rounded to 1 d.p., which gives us -17.5 angstrom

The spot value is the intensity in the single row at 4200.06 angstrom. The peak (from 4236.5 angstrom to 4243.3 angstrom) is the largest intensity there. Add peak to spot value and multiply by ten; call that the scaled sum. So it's 436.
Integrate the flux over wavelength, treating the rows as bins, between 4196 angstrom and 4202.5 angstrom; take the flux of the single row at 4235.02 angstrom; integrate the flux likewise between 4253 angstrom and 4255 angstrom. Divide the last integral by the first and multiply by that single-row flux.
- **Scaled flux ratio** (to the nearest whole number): 3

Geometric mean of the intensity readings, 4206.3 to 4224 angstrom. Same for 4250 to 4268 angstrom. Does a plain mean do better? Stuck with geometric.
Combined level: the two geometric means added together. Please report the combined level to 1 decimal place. 40.7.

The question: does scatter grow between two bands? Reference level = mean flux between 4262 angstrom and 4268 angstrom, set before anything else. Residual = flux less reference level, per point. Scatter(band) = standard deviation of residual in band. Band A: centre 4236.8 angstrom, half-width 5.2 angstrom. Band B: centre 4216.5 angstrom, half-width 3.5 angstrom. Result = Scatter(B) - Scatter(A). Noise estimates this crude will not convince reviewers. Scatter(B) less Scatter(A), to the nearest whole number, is 0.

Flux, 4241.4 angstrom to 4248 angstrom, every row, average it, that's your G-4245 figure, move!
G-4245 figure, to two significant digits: 25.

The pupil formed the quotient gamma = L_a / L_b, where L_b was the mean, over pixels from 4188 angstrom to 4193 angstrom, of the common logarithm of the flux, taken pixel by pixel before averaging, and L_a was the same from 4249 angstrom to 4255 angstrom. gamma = 0.84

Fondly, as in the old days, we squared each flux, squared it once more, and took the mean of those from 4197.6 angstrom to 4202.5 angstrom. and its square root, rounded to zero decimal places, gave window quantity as 312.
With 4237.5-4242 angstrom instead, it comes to 496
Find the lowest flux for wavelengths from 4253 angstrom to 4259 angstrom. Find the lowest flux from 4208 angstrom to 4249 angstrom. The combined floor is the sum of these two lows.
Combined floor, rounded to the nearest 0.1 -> 14.1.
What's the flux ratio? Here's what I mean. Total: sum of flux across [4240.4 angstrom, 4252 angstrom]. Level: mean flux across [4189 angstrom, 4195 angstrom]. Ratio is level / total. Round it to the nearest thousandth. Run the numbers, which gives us 0.094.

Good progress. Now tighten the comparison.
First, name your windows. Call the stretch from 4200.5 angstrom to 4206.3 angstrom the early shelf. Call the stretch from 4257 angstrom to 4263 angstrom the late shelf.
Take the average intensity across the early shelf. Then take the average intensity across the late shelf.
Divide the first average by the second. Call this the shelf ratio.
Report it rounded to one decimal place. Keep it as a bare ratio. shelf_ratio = 1.0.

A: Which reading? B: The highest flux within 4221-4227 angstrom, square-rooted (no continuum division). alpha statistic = 4.26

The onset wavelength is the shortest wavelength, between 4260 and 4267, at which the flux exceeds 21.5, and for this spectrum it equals 4262.41 angstrom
